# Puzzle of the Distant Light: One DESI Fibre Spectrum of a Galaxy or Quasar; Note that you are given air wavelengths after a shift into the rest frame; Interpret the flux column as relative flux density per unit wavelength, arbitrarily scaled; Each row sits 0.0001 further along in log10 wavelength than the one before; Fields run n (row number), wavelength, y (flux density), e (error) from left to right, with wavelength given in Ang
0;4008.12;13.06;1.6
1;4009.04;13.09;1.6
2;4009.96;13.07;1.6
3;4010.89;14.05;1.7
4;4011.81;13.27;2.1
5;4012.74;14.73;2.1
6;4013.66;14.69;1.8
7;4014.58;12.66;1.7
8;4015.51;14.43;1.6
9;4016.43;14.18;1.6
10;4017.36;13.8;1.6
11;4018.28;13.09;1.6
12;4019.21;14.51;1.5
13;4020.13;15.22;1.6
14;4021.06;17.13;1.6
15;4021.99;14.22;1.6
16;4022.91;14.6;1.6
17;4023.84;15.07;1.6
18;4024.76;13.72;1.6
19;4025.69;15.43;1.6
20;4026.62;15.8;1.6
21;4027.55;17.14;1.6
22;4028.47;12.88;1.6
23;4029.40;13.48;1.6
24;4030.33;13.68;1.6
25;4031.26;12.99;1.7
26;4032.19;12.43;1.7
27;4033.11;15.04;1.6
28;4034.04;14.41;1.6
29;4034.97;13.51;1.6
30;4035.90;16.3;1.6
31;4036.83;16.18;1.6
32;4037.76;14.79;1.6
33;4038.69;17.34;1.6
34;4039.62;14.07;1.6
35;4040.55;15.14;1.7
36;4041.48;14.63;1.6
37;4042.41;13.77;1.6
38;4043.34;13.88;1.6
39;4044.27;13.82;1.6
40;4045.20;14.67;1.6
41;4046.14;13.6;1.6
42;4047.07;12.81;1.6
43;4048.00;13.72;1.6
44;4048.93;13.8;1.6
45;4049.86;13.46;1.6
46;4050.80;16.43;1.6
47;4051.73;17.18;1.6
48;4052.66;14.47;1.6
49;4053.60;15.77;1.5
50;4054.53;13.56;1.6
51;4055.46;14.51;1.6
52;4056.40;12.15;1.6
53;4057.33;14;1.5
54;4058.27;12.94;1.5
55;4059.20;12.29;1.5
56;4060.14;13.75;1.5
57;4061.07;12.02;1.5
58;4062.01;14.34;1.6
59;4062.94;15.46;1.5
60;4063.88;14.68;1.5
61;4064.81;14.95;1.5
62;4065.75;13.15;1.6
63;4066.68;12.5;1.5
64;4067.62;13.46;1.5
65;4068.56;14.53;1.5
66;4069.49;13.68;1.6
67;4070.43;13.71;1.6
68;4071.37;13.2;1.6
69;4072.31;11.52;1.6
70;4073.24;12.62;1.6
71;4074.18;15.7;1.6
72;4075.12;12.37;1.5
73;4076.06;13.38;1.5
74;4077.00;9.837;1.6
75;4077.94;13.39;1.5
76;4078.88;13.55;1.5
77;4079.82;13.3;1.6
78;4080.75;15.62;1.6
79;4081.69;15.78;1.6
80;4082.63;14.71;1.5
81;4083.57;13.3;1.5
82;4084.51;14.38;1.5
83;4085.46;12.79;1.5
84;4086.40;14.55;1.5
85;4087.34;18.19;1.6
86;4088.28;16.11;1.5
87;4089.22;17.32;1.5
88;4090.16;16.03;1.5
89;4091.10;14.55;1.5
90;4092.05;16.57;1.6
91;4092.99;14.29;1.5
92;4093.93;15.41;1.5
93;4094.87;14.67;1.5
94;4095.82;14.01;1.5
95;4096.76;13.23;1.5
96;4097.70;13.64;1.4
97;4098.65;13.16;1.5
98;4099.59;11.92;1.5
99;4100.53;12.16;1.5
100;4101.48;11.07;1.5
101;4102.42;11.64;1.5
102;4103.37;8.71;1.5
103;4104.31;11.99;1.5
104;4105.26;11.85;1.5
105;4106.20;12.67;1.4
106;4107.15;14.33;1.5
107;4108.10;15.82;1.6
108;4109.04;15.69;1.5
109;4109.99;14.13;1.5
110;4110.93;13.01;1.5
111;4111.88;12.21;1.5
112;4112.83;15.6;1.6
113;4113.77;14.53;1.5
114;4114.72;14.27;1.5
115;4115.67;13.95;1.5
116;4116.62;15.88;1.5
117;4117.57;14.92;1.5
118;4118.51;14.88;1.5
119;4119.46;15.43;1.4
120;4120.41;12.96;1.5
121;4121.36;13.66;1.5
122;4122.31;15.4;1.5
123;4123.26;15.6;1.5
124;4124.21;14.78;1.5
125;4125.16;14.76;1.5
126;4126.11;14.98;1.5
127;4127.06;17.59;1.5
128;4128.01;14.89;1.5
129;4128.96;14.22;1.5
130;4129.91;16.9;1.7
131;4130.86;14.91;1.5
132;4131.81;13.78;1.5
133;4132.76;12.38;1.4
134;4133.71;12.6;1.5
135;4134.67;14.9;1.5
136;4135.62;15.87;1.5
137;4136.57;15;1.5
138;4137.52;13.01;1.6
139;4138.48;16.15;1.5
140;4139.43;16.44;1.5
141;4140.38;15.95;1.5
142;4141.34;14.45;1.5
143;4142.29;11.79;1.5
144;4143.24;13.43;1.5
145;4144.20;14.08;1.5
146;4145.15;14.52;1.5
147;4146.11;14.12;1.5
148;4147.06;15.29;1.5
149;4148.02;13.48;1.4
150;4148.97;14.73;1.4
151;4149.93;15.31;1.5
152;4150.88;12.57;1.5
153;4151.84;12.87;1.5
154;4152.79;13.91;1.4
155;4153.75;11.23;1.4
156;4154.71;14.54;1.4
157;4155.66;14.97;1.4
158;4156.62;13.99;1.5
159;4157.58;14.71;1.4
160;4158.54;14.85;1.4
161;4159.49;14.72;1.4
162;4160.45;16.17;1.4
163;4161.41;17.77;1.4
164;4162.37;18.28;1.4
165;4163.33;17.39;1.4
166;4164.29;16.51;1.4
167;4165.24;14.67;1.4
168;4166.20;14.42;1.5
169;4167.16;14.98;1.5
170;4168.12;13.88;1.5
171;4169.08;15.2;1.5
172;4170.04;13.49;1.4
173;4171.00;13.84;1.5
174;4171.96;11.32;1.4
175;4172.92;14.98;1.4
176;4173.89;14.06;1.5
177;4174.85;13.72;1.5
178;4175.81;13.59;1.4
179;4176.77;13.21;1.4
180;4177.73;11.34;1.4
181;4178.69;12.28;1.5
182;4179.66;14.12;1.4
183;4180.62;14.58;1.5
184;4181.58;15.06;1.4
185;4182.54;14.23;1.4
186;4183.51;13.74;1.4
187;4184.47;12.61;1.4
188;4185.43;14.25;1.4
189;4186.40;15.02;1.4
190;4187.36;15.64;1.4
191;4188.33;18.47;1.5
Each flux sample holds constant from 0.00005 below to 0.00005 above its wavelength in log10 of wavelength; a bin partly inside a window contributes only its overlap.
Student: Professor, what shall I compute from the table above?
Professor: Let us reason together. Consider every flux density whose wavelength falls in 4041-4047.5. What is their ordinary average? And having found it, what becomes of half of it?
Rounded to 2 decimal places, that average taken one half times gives 6.94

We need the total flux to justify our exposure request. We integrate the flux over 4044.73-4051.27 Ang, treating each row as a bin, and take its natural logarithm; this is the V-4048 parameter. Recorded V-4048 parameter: 4.52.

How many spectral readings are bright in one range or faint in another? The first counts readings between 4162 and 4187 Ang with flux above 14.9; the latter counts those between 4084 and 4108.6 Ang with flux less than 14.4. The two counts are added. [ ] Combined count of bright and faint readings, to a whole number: 24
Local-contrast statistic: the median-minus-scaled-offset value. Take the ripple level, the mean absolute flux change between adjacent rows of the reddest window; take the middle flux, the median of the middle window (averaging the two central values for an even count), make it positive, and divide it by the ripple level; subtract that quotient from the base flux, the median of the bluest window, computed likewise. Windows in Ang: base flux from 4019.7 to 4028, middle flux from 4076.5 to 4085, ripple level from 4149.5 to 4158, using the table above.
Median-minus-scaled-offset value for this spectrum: 6.3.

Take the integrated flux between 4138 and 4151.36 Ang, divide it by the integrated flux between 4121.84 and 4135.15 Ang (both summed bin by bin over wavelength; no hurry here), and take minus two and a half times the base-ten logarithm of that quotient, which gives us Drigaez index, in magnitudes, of 0.024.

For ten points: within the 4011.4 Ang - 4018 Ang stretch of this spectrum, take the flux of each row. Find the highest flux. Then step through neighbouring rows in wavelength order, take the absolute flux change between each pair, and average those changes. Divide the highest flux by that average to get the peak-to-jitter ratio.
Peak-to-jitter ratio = 14.9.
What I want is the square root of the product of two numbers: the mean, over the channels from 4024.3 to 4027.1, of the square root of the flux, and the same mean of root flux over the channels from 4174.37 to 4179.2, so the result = 3.72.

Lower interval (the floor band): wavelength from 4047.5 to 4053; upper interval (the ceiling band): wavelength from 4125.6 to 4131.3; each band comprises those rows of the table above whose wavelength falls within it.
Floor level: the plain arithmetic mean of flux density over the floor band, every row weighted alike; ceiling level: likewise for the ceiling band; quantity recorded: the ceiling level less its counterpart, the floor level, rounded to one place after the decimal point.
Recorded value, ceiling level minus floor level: 0.7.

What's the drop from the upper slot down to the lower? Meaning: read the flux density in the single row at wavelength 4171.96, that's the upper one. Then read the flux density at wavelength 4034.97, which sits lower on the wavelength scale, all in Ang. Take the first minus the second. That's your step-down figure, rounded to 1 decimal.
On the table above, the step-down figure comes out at -2.2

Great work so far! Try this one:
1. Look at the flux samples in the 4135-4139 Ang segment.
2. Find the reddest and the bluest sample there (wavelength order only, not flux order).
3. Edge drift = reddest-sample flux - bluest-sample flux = 0.28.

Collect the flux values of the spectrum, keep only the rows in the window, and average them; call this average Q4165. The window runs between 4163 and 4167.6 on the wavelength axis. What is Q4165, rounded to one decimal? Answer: 15.6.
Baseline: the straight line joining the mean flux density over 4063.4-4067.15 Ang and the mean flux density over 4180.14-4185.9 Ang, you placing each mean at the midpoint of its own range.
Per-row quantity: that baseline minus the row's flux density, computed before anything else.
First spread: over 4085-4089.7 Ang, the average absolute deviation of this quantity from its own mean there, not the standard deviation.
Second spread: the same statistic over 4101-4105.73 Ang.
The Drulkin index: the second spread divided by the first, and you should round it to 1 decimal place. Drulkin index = 0.6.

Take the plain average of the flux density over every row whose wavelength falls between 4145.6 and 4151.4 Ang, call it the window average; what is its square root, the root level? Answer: 3.77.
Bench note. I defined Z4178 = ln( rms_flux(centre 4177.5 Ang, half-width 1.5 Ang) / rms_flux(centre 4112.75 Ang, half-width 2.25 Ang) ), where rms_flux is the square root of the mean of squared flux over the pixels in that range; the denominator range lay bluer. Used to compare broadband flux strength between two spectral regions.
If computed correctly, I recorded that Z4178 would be -0.13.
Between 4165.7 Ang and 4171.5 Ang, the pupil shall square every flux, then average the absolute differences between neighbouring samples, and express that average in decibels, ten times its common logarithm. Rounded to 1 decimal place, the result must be 14.6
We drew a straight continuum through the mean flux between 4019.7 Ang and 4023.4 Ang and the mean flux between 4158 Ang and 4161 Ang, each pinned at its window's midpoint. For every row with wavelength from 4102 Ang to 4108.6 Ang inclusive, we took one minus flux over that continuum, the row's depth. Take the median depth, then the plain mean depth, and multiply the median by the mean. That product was 0.040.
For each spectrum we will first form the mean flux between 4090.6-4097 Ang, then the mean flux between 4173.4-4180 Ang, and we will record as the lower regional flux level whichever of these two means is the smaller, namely 13.2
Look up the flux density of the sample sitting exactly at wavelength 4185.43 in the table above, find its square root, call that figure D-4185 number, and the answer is 3.77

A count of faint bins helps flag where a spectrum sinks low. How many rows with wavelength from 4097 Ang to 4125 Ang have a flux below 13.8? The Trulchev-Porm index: 14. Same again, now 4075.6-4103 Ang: 14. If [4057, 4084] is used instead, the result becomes 19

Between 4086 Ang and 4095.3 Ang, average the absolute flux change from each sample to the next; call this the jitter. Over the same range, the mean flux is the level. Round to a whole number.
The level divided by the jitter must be 9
